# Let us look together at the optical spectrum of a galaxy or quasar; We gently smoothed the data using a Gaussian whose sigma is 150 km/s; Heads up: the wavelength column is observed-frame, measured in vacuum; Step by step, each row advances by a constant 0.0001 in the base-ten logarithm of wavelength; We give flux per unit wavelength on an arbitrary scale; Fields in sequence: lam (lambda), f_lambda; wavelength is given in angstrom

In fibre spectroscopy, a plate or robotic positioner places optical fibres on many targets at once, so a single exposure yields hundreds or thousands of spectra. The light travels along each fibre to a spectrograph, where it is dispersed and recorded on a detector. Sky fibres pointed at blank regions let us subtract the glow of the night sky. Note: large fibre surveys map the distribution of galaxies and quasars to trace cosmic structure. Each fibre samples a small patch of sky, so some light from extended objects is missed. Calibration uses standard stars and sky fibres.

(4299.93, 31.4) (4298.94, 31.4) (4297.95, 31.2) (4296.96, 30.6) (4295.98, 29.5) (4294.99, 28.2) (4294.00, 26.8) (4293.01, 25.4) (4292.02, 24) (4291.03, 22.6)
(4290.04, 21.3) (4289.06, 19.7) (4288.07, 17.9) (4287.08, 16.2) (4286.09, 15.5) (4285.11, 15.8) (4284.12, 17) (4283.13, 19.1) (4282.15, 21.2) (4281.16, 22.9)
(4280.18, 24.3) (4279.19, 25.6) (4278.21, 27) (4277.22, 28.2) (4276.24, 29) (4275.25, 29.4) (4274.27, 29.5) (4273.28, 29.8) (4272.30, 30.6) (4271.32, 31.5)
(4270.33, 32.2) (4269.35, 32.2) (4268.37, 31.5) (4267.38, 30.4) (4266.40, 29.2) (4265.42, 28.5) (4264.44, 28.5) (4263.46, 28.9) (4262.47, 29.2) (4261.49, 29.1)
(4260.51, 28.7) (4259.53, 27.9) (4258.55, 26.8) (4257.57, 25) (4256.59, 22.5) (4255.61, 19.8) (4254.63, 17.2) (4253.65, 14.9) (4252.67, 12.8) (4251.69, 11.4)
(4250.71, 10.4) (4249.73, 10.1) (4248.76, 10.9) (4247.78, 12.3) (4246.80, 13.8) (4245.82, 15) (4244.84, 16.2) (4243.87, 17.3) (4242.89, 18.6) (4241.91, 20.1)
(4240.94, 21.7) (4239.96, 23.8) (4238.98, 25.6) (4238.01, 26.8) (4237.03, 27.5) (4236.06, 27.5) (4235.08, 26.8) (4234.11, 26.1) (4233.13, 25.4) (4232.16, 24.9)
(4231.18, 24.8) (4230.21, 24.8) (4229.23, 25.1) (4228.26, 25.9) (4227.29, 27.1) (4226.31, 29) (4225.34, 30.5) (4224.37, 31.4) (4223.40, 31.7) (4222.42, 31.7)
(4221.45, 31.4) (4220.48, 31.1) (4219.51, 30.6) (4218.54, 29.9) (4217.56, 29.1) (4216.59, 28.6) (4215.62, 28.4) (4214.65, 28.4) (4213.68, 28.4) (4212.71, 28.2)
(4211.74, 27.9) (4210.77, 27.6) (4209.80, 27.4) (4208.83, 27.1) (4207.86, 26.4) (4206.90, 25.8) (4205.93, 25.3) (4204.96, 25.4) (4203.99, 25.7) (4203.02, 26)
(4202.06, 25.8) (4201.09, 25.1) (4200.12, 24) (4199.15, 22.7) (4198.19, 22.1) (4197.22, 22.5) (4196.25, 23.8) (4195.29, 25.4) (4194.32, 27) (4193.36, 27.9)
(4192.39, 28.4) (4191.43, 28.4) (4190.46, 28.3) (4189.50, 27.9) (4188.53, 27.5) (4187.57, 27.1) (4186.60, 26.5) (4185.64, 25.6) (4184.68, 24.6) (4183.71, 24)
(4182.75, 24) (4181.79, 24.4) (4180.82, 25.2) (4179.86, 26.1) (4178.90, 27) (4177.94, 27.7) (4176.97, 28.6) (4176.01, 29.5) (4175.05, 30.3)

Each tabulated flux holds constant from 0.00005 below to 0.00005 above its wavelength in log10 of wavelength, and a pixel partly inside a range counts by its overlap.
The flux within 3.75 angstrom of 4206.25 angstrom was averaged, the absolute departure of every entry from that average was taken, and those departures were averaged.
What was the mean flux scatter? 0.62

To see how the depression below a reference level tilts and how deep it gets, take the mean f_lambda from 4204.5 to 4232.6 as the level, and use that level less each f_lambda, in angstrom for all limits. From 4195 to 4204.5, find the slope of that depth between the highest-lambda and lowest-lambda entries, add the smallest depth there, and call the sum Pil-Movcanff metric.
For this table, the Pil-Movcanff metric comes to 2.0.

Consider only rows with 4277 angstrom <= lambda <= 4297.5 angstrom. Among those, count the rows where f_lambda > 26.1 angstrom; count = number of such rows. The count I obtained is 6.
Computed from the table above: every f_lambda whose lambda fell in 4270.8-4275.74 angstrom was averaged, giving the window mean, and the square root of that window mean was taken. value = 5.5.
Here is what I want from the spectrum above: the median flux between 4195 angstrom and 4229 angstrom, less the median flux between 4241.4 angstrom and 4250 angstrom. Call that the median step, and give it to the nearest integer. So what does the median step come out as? 12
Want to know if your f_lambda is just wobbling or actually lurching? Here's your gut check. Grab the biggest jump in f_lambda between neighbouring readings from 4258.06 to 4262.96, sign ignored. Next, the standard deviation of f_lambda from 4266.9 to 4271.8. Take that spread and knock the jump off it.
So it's -0.4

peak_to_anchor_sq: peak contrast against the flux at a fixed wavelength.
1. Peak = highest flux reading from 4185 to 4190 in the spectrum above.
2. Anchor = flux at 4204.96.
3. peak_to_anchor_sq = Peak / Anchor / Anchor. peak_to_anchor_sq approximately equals 0.043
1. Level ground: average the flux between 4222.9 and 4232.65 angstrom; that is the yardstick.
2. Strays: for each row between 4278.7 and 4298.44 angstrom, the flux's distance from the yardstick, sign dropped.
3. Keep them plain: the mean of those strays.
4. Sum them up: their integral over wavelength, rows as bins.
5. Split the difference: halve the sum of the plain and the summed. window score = 59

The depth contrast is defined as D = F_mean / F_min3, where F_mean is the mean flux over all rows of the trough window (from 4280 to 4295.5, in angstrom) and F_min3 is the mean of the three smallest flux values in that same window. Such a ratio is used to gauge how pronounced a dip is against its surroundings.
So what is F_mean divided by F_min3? 1.33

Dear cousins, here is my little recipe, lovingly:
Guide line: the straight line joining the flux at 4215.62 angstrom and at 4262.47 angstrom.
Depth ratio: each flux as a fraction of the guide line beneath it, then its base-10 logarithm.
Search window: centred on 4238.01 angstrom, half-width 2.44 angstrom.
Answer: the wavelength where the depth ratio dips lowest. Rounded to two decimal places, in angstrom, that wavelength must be 4239.96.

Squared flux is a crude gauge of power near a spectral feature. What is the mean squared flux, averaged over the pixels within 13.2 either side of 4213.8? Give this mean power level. 805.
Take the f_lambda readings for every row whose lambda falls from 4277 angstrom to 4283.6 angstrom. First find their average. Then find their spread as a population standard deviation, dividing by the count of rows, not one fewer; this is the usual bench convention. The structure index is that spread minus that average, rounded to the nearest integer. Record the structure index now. -21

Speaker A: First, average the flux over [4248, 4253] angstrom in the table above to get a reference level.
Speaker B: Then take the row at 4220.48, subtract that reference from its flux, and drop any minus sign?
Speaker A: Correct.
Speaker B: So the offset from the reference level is 20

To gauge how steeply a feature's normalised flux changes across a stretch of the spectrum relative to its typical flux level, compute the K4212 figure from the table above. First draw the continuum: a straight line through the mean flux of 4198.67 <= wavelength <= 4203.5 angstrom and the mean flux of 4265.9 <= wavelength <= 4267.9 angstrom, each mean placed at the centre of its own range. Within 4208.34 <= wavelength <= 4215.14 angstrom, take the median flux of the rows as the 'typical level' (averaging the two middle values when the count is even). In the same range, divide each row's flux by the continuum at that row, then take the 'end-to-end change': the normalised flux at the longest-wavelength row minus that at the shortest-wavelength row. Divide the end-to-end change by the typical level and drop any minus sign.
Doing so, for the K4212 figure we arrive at 0.0011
